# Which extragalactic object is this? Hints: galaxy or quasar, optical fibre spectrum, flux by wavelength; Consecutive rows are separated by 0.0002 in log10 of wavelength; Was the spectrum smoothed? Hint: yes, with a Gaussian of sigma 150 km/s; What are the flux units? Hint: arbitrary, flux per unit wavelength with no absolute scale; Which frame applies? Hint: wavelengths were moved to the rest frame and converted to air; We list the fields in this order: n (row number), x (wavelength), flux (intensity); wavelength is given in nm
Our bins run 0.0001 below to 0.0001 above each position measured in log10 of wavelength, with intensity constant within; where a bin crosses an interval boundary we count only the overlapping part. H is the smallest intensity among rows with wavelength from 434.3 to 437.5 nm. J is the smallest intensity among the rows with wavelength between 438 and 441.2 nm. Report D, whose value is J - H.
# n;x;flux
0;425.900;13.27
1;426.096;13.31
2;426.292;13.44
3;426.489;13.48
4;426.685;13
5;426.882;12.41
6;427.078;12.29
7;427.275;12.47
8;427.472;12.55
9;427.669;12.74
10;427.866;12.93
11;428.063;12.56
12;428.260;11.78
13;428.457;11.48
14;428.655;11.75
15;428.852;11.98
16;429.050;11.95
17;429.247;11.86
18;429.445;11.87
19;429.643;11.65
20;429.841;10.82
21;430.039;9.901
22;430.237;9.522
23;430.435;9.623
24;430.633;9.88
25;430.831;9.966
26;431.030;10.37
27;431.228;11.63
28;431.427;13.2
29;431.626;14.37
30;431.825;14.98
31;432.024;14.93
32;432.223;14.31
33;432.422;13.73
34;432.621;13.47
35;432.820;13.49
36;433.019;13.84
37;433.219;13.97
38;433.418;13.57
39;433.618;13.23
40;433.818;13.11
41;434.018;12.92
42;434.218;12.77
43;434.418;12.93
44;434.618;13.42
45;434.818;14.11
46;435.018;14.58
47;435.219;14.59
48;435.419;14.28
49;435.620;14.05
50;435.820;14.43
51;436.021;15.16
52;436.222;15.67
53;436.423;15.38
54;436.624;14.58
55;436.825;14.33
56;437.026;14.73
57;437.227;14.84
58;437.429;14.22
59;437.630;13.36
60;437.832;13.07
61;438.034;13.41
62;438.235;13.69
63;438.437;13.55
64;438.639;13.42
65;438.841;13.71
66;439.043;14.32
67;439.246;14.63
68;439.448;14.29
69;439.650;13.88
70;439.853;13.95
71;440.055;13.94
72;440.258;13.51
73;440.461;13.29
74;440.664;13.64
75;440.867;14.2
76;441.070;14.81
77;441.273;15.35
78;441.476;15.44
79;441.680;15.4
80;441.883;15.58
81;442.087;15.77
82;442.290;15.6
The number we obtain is 0.4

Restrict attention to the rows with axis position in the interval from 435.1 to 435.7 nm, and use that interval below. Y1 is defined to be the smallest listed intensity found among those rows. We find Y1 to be 14.05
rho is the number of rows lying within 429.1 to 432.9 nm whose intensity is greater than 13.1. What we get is 8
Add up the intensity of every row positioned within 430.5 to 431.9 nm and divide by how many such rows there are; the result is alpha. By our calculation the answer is 12.1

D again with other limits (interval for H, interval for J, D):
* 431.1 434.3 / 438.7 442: 1.7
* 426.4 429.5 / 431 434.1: -1.1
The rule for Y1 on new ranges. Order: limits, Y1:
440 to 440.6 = 13.29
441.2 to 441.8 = 15.35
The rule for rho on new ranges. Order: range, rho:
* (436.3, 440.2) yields 18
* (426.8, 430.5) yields 0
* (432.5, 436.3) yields 16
